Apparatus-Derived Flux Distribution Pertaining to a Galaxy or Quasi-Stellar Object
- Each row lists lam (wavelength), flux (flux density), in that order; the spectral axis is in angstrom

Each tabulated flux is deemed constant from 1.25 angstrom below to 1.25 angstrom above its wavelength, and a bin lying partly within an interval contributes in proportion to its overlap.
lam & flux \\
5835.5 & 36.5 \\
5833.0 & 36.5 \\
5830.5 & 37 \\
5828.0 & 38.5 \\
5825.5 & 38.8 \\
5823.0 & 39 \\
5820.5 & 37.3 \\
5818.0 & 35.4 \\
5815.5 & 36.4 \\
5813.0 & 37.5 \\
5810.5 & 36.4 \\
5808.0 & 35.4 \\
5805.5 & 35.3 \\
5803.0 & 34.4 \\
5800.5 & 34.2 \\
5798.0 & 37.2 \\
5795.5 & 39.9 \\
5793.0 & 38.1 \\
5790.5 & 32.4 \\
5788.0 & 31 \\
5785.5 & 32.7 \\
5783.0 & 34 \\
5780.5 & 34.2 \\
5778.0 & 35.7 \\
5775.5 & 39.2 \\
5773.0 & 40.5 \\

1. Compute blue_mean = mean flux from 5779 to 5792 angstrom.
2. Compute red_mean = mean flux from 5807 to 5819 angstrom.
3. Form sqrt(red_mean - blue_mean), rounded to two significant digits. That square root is 1.8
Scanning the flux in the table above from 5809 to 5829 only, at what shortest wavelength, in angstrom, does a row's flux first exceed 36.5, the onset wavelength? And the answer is 5813.0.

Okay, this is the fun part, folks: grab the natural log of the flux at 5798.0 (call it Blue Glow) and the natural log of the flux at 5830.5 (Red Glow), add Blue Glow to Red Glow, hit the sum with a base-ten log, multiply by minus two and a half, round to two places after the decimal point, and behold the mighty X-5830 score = -2.15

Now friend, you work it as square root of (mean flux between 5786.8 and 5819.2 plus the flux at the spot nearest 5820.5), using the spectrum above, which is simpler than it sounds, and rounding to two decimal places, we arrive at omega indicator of 8.54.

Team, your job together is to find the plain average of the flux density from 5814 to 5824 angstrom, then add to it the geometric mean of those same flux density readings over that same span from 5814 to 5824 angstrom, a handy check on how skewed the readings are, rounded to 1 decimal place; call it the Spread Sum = 74.0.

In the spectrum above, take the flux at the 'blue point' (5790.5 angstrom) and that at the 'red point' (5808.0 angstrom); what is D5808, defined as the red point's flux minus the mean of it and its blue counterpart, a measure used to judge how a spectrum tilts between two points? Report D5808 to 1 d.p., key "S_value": 1.5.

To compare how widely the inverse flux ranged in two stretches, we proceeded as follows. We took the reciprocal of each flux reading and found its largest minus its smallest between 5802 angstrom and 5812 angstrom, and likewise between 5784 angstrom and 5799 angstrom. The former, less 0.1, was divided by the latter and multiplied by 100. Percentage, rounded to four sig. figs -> -1368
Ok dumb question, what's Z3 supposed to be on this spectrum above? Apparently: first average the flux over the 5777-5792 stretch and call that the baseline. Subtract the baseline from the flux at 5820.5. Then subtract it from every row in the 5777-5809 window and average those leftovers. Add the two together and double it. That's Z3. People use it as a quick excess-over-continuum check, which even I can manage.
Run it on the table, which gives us 11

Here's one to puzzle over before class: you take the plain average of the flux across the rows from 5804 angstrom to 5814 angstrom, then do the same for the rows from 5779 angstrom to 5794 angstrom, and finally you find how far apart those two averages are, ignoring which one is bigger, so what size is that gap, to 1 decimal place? 2.4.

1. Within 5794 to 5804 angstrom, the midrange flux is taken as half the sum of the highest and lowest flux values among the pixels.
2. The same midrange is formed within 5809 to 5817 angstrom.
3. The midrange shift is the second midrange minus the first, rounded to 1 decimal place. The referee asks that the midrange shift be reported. -0.1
